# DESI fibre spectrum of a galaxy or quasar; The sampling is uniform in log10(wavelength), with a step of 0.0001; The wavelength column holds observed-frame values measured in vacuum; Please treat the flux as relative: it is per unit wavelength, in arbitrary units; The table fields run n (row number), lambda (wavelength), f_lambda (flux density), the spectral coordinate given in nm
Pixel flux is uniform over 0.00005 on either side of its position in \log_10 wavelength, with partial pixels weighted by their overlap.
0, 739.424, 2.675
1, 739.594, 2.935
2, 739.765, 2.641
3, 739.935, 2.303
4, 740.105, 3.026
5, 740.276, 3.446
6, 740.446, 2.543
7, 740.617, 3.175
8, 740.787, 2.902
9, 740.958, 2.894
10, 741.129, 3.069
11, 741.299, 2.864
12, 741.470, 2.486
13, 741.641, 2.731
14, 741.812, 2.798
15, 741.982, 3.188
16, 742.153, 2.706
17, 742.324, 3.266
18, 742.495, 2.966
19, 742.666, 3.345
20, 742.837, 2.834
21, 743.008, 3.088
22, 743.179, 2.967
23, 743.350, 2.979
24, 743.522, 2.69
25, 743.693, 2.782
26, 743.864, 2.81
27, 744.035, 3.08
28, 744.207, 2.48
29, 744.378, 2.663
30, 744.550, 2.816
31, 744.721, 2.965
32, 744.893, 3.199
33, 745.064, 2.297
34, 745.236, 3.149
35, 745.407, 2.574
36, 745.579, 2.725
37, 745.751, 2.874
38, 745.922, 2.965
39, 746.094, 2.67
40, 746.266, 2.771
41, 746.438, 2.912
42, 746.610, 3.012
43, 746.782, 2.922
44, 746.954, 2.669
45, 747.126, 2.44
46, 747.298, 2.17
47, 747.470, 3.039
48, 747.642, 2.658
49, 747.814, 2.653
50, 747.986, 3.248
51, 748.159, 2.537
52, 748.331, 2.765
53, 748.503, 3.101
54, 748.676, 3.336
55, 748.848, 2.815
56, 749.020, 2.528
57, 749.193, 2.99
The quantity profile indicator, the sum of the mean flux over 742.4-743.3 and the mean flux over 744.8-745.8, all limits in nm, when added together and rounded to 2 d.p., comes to 5.84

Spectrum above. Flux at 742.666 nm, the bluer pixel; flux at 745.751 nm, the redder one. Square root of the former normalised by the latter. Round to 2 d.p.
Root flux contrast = 1.08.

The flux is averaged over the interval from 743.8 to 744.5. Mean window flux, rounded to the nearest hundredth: 2.76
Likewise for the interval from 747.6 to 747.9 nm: 2.66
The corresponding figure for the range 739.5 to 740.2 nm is 2.73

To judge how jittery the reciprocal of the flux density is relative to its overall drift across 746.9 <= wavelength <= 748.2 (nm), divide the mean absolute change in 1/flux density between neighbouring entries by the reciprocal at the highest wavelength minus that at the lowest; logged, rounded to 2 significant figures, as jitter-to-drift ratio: 3.1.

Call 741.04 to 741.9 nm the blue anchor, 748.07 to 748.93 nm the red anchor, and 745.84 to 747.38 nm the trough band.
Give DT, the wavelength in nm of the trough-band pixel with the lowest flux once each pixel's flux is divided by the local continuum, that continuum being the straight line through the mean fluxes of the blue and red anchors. 747.298 nm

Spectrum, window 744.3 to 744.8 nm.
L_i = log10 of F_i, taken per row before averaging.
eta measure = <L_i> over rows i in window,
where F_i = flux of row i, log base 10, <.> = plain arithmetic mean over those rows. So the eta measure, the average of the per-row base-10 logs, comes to 0.449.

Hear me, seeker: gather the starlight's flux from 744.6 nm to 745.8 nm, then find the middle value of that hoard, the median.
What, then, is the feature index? 2.87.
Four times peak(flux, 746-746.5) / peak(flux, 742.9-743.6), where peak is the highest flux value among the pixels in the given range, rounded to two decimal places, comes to 3.77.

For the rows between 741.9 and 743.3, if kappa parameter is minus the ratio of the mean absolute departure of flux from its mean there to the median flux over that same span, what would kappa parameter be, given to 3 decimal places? -0.058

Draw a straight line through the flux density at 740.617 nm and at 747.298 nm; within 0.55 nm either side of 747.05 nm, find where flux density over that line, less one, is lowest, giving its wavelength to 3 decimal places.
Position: 747.298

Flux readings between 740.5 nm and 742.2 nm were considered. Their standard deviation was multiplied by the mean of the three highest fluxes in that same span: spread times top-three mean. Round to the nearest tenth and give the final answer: 0.7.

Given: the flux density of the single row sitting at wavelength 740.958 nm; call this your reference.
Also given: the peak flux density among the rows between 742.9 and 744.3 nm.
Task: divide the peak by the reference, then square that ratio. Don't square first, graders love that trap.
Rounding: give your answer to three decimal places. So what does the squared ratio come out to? 1.139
